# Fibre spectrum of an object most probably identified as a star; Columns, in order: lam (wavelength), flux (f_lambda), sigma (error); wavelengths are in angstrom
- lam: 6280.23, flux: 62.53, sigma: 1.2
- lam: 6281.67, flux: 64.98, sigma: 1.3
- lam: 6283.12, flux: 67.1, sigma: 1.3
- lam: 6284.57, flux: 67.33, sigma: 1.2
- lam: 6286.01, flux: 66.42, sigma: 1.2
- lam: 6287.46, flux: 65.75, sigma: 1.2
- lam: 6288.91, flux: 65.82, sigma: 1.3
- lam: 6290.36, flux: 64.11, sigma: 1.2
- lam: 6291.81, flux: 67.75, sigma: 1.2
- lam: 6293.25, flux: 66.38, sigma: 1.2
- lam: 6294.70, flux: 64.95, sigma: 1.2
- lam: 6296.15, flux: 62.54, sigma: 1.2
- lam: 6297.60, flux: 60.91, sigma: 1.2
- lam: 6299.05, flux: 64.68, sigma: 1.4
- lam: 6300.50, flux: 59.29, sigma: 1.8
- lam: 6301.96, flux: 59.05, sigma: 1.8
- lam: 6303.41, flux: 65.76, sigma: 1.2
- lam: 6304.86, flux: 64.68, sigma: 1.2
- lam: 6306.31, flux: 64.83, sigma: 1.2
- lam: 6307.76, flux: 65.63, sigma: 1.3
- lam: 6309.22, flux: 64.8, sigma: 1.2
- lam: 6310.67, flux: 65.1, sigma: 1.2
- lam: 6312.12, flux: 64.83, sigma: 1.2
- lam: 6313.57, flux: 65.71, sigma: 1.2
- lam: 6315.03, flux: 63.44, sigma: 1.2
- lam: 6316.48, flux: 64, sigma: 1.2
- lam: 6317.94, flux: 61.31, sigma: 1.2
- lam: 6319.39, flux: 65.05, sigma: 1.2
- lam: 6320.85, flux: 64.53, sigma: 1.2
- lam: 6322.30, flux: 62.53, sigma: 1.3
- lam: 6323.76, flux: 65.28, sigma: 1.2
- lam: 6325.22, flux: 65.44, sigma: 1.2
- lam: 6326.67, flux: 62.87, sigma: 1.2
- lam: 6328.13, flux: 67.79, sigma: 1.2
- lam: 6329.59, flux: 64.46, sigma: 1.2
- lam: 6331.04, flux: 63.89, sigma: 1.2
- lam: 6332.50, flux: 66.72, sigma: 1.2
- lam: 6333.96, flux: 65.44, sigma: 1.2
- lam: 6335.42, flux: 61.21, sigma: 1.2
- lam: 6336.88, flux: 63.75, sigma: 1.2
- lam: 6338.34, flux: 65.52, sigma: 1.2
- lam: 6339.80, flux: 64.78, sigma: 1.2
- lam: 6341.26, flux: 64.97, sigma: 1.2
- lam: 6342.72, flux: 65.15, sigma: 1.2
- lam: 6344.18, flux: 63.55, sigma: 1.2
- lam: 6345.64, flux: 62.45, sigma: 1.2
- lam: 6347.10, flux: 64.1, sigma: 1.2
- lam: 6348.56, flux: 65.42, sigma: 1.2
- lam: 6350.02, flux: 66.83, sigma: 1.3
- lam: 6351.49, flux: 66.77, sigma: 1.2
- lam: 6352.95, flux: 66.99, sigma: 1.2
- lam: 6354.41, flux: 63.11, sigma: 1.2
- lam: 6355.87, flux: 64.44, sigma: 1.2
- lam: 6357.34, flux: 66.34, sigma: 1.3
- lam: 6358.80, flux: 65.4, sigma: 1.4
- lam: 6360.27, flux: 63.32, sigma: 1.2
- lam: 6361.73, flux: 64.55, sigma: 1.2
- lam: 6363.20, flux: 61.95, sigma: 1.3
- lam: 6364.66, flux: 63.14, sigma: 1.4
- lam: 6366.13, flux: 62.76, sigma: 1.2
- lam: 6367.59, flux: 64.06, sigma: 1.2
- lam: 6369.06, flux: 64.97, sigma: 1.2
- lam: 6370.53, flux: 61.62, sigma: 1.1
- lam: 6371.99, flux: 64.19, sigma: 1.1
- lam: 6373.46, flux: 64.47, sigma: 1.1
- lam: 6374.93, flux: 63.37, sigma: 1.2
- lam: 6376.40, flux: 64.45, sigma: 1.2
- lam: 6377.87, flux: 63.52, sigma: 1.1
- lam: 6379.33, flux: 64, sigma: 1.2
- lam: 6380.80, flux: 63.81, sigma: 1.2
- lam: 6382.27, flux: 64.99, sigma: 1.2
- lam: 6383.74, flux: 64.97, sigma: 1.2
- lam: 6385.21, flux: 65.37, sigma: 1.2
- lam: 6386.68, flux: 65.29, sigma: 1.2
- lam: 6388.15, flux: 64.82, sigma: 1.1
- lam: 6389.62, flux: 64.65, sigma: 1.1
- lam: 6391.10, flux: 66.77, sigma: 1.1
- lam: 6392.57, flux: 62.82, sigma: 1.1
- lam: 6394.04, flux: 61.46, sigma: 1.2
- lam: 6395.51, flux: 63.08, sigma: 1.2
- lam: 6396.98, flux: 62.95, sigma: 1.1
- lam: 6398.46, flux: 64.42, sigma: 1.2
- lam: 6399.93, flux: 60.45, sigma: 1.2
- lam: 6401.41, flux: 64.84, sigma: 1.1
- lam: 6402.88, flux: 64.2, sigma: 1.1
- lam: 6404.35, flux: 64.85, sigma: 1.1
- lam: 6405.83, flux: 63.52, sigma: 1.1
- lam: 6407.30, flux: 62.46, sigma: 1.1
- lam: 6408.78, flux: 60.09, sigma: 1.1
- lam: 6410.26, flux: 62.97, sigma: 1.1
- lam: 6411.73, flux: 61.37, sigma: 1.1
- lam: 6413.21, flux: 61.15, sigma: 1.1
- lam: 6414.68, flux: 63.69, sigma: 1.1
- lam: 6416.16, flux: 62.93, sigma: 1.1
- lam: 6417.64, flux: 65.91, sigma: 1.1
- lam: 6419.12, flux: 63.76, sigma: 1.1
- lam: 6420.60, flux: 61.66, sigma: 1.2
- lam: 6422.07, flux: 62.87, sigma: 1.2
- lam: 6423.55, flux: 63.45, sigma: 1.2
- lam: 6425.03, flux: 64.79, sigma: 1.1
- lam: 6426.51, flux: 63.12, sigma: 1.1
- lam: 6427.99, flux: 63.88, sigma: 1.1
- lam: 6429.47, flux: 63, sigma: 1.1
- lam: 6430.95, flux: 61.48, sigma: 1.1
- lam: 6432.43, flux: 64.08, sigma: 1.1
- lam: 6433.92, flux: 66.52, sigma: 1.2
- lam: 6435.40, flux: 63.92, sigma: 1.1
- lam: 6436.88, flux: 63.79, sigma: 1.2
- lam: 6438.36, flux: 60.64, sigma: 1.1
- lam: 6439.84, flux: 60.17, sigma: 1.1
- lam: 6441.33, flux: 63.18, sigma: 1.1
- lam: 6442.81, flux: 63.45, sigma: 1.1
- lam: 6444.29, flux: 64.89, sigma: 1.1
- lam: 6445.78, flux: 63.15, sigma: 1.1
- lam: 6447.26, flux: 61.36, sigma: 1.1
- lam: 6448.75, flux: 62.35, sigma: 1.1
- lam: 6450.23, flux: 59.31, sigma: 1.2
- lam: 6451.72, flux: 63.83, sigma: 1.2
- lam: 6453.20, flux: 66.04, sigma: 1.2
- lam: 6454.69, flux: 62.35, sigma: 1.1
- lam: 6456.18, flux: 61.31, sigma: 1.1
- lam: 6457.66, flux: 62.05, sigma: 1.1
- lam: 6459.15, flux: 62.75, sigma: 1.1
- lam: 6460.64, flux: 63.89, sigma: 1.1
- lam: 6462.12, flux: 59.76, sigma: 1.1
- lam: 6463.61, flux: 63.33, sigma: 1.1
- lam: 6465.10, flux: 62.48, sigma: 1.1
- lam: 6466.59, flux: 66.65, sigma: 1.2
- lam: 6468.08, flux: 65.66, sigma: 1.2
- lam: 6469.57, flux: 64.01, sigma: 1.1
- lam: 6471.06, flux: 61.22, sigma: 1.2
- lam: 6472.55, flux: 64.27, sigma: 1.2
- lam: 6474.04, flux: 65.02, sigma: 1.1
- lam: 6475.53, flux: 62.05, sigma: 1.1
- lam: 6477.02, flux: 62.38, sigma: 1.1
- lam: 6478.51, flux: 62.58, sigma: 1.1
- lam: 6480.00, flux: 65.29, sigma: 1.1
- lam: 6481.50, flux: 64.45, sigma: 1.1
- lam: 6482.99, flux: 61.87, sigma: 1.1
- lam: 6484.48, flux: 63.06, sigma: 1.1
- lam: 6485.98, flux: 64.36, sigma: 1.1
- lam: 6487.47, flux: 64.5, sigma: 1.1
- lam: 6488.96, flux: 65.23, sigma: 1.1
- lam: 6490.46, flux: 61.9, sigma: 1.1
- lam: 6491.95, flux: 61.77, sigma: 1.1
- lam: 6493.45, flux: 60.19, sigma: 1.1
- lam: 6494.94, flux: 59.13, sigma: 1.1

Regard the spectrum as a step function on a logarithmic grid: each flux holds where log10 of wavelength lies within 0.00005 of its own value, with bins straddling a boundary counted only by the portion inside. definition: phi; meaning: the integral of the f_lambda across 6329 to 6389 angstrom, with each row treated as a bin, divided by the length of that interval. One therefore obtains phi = 64.4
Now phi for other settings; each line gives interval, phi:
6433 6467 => 62.9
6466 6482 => 63.9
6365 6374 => 63.6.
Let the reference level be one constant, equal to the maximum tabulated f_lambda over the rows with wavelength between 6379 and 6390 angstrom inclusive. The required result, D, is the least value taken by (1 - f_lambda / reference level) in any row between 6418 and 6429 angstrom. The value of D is 0.009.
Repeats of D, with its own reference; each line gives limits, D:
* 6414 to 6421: -0.008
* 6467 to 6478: -0.004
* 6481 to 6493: 0.002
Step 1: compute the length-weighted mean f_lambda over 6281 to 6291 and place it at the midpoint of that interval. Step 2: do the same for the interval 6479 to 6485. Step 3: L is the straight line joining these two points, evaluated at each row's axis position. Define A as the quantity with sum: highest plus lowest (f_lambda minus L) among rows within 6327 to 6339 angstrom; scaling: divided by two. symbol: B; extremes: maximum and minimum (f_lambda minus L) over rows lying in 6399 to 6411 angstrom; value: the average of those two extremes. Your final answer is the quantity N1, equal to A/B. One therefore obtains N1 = 0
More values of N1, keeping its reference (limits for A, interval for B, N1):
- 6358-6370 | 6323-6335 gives 13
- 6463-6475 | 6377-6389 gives 0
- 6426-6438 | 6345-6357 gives 0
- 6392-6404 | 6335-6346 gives 1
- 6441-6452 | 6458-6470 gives 3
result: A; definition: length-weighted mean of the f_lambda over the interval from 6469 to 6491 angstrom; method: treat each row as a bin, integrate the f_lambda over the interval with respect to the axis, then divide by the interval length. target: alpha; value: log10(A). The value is 1.80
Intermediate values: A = 63.5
